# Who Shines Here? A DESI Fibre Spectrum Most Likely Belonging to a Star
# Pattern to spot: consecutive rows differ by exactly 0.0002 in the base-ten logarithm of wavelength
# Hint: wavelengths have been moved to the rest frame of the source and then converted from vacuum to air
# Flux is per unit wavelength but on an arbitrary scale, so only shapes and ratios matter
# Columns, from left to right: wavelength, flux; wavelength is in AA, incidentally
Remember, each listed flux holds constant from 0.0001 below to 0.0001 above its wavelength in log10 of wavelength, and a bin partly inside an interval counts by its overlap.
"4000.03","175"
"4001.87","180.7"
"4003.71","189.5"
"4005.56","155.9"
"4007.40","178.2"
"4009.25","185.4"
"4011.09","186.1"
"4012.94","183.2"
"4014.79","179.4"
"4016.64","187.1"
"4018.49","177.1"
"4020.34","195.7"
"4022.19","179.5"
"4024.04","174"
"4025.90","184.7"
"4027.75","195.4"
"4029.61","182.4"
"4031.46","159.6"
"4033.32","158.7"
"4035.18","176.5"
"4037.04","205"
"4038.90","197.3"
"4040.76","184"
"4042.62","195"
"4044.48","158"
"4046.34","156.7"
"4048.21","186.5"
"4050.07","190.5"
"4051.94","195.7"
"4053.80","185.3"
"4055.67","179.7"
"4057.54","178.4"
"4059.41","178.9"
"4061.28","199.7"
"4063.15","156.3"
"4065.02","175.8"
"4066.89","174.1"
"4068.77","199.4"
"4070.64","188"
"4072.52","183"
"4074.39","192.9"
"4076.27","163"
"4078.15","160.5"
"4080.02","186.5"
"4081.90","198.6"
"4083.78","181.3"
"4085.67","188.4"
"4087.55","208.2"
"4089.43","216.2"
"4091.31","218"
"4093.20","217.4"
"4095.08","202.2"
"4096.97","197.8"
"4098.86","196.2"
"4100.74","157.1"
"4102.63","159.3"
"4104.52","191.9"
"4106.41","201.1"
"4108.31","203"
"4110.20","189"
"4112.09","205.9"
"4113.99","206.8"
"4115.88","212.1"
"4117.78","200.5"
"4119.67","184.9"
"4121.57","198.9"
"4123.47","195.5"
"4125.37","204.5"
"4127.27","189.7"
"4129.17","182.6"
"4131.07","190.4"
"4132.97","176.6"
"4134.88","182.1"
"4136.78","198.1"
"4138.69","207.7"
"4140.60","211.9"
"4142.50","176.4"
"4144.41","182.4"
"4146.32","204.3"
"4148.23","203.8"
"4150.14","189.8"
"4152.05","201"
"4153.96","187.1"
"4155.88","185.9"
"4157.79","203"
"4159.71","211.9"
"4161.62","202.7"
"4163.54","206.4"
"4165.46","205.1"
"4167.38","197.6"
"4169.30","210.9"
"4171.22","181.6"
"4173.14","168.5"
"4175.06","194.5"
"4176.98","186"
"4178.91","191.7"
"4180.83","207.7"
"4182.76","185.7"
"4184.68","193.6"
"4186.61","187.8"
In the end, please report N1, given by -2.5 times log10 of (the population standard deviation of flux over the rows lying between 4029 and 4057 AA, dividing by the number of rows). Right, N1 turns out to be -2.96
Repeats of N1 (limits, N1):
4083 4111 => -3.13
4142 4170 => -2.55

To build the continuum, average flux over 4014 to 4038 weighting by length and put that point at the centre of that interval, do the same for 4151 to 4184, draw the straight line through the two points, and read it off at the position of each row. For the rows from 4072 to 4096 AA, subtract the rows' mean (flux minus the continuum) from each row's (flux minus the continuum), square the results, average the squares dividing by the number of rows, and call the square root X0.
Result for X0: 18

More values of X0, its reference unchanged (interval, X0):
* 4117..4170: 10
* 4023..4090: 15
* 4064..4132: 15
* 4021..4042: 14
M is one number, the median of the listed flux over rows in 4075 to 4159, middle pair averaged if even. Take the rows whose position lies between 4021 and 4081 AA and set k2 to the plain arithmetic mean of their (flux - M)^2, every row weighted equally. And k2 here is 458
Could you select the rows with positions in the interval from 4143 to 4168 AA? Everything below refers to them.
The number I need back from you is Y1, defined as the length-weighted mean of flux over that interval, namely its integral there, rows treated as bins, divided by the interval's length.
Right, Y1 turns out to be 198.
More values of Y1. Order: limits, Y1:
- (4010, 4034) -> 181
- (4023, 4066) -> 181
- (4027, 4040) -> 182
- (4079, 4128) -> 197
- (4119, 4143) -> 193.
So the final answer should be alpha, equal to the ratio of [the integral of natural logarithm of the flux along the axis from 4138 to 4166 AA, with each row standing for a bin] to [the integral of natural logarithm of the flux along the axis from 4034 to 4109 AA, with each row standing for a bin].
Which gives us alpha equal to 0.4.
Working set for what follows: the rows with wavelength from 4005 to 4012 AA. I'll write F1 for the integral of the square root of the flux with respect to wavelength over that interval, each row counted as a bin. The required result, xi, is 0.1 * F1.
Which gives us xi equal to 9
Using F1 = 93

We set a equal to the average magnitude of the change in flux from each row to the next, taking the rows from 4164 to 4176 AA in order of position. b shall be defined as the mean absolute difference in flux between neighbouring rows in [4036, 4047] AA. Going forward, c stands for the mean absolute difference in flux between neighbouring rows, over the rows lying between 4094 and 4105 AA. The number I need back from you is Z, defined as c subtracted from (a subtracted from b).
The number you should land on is -20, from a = 17.8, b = 14.1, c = 16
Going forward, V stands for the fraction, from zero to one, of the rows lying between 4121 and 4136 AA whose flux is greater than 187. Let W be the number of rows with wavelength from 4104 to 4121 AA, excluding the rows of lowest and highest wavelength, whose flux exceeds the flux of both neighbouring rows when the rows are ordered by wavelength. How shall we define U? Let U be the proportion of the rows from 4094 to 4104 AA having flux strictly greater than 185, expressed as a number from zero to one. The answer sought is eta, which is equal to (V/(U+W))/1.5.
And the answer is 0.160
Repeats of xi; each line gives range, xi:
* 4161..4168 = 10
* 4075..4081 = 8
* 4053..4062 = 12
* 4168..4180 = 17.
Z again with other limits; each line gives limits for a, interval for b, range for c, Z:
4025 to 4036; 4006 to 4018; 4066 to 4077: -25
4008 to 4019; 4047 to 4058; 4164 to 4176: -18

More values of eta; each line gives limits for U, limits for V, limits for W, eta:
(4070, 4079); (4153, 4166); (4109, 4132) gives 0.168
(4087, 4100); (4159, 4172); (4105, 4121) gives 0.190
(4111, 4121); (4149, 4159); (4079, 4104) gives 0.190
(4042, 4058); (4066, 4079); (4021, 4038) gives 0.184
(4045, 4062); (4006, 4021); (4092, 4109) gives 0.300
